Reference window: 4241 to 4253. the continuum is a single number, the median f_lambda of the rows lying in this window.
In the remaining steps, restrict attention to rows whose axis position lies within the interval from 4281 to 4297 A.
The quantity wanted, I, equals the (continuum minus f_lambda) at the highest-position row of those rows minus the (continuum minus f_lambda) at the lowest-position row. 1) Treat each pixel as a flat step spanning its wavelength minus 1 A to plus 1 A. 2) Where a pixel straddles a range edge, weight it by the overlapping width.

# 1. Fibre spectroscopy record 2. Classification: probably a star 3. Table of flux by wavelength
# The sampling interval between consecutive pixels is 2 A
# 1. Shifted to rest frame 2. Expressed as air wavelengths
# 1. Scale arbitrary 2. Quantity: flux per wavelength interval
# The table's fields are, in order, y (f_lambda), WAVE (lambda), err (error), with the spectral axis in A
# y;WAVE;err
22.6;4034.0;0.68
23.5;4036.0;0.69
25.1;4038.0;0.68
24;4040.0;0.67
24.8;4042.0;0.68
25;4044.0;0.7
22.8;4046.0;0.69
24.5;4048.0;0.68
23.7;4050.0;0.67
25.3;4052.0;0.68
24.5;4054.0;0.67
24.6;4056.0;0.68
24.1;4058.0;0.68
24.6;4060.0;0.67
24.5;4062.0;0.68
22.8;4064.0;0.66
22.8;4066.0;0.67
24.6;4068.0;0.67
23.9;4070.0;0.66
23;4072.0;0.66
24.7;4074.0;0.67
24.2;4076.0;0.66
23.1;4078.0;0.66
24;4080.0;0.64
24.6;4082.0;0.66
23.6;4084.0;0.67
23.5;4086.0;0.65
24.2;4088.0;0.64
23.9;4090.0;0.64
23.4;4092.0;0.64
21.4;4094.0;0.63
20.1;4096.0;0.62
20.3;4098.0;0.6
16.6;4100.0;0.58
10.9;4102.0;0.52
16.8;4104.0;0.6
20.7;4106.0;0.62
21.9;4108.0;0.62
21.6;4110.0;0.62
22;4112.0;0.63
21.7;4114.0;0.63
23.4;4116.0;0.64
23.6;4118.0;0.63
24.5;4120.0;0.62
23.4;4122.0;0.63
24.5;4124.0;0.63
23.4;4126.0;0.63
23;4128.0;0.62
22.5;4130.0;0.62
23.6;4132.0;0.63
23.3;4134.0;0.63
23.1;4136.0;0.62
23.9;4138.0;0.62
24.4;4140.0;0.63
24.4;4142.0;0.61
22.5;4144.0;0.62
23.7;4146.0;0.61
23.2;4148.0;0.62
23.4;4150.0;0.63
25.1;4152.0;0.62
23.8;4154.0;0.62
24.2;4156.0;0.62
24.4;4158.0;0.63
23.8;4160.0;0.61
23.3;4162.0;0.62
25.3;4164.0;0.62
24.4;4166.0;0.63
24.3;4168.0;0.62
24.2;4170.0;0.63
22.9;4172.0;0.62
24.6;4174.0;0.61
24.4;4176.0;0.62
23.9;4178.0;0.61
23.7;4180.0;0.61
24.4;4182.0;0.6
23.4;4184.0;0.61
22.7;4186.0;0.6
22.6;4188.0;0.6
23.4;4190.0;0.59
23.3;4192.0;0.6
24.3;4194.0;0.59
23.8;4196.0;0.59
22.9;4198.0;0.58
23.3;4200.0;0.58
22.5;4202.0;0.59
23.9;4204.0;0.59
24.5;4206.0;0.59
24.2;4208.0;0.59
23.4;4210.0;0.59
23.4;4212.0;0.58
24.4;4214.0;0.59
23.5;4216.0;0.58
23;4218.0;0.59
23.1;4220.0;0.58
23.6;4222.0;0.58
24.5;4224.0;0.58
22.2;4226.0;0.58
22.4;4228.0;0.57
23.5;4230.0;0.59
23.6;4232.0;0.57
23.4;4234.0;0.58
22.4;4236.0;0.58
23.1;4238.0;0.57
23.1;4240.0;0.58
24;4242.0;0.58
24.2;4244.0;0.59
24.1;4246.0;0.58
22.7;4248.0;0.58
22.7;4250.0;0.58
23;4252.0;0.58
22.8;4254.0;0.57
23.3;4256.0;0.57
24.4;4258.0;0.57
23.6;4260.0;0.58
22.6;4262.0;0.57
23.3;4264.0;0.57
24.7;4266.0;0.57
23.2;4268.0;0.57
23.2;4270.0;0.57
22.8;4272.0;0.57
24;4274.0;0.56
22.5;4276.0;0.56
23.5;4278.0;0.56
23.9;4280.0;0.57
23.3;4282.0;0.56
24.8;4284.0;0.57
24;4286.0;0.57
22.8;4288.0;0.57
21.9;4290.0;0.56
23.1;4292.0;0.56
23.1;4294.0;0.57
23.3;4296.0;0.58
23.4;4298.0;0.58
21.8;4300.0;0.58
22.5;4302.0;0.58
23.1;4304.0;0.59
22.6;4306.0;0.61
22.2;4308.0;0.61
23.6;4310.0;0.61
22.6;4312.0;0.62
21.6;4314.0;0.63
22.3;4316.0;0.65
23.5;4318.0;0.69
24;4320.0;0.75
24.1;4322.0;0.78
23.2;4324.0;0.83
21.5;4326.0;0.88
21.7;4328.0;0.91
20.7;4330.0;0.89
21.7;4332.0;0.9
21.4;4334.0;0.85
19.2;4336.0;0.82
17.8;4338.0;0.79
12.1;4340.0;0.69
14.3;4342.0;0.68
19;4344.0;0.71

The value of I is 0.0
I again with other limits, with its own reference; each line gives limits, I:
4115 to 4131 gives 0.9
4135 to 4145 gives 0.6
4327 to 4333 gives 0.0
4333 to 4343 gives 7.1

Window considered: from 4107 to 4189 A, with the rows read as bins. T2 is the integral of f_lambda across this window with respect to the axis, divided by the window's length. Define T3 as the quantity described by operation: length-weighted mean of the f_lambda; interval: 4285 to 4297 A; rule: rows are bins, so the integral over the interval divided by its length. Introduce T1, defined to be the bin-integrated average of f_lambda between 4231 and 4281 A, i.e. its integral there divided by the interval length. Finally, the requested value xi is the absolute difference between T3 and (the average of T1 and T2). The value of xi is 0.43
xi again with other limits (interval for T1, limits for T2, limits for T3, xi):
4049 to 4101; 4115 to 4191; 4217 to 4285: 0.16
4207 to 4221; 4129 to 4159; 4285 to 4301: 0.71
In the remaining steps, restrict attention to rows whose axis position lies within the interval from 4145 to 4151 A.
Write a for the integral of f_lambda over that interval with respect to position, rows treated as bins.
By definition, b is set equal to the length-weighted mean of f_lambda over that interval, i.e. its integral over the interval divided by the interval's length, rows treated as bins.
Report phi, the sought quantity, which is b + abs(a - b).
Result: 141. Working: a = 141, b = 23.4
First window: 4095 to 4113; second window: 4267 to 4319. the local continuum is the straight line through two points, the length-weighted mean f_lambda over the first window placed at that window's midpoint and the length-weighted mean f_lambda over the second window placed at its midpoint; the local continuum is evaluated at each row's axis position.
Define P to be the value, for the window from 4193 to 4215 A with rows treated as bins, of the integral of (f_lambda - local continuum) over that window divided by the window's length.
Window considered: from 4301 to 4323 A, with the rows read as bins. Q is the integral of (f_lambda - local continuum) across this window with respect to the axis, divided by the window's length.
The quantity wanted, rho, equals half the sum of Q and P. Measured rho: 1.0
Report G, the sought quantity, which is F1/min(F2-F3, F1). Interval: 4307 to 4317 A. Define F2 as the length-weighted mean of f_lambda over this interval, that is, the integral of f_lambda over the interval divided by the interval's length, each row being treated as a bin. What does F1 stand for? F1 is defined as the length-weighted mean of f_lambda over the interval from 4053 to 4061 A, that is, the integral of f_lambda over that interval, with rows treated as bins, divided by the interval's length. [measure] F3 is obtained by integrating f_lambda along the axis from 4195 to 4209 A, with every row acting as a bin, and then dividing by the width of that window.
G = -22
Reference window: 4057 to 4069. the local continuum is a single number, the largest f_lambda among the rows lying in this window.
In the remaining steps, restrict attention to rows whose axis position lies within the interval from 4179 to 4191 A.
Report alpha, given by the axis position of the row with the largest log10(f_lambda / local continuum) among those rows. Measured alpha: 4182.0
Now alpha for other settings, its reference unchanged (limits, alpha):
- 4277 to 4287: 4284.0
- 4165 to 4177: 4174.0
